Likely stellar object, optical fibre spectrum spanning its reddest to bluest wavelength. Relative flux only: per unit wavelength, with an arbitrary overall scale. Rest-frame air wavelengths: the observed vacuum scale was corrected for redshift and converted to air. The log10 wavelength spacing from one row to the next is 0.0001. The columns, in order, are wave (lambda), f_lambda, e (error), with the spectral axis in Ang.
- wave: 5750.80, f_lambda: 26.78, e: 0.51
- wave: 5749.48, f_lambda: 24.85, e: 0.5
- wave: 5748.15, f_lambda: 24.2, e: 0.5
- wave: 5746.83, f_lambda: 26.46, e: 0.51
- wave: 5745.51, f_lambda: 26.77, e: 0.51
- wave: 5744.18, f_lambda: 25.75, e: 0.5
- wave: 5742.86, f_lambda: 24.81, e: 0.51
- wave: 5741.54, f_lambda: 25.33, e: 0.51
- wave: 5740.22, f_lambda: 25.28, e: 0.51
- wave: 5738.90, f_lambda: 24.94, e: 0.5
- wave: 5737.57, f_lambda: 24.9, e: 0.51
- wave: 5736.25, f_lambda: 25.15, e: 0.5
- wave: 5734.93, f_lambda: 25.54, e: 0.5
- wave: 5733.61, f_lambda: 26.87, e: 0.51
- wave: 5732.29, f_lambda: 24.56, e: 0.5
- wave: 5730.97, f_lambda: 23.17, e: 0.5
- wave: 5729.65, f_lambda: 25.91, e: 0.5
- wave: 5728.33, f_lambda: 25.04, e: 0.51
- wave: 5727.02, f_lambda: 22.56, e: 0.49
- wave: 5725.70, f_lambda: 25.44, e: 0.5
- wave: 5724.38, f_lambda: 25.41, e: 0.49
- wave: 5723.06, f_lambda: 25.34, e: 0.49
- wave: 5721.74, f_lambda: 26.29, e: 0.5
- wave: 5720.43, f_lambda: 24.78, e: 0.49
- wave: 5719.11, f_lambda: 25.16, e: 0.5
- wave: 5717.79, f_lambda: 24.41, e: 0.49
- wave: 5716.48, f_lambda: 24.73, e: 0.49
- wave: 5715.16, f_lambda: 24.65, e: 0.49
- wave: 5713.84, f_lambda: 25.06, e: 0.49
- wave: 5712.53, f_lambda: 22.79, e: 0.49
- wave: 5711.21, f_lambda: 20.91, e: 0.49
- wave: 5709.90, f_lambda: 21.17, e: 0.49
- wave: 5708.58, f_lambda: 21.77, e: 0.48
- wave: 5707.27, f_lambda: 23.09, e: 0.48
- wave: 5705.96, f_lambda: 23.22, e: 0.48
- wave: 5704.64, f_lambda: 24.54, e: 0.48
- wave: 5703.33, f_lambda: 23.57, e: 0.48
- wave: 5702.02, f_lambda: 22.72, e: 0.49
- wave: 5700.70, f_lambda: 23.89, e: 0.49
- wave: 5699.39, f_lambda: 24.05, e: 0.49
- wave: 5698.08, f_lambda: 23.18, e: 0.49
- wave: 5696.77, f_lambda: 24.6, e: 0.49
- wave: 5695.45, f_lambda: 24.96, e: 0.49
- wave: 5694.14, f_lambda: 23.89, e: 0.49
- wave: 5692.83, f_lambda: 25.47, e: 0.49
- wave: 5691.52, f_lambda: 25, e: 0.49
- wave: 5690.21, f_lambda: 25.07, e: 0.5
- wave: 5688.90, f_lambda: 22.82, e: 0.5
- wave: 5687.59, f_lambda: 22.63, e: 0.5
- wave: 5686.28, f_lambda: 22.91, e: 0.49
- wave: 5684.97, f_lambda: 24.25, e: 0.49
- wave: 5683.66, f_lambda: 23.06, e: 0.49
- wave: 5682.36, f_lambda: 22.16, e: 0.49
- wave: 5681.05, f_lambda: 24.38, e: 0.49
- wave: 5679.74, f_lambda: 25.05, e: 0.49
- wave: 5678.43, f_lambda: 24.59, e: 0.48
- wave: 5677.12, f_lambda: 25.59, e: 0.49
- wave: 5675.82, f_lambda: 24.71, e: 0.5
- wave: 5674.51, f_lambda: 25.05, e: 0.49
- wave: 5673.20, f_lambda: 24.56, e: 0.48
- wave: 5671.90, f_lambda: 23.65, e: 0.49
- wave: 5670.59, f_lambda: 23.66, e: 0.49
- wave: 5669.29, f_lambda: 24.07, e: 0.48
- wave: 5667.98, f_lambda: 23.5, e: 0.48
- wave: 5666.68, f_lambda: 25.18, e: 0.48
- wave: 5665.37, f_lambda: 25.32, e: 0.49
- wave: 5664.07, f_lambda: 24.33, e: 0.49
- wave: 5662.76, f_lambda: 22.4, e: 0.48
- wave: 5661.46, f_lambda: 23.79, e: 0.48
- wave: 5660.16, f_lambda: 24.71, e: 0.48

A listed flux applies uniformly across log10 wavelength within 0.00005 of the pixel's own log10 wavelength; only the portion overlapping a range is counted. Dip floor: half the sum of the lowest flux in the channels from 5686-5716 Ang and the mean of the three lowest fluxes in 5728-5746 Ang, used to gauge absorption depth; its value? 22.5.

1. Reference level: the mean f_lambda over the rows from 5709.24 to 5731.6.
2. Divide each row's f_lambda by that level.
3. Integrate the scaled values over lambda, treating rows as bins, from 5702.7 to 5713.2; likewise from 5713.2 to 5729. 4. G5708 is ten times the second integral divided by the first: 16.5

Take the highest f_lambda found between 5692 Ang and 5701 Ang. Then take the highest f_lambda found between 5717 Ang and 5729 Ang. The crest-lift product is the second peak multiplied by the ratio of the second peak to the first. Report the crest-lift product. 27.1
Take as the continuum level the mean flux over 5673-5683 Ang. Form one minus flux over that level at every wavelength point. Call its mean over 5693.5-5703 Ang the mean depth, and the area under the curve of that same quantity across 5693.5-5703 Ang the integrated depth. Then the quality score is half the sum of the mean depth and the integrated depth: 0.13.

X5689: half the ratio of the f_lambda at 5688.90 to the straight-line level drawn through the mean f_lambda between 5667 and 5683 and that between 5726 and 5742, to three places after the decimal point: 0.467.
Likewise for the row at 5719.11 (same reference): 0.508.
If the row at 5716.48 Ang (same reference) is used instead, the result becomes 0.500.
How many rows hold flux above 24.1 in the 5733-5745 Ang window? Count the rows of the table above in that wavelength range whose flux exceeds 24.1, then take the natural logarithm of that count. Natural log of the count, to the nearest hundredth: 2.20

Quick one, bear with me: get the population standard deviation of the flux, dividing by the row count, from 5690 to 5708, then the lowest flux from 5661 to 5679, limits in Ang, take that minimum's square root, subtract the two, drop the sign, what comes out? 3.90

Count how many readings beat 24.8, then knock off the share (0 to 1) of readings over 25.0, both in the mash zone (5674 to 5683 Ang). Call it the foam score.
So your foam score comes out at 2.6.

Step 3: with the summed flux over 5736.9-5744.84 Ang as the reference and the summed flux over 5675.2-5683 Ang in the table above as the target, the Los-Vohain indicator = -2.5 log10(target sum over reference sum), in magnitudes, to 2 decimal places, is 0.03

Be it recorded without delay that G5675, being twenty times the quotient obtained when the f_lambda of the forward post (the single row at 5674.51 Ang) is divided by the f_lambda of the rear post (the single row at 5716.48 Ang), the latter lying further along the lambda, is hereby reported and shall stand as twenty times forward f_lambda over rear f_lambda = 20.3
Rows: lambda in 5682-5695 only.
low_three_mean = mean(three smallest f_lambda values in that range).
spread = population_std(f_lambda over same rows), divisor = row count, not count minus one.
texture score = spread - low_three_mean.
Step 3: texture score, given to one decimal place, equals -21.4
